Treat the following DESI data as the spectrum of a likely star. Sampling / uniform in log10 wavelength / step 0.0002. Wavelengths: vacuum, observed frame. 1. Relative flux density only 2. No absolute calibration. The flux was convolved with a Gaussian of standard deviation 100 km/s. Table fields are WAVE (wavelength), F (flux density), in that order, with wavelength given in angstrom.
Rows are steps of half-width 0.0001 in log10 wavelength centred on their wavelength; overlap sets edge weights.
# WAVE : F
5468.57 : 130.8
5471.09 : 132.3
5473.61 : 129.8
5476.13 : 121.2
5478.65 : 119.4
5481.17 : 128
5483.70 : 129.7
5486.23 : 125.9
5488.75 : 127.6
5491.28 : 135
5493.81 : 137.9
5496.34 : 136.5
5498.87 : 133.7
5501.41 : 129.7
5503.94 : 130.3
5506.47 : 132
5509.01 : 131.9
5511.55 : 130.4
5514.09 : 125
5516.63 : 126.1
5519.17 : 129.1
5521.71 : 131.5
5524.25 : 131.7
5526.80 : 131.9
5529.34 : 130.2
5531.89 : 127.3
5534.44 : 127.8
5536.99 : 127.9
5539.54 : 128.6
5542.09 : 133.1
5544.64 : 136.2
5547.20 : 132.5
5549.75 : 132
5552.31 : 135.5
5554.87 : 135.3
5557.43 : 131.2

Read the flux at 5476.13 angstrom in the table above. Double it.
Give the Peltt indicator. 242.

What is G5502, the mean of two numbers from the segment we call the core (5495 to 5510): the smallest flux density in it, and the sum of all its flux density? 462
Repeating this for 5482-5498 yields 459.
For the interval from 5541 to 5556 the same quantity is 468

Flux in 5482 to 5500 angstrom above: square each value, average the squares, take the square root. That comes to 132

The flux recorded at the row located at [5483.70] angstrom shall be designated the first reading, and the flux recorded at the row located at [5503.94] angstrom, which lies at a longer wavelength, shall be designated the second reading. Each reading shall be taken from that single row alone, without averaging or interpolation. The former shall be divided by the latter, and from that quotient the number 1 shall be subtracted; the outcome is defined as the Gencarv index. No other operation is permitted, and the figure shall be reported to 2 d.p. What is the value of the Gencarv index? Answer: 0.00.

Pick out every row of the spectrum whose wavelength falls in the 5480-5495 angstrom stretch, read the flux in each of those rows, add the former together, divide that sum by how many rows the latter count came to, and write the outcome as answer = 131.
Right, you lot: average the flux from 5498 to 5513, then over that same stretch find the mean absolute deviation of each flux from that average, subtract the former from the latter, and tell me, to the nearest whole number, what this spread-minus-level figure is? -130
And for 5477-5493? -124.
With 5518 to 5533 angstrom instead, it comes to -129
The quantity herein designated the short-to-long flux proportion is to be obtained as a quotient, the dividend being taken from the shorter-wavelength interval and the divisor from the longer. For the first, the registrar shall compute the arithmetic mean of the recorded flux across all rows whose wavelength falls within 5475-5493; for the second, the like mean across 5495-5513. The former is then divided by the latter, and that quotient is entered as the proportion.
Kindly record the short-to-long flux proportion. 0.96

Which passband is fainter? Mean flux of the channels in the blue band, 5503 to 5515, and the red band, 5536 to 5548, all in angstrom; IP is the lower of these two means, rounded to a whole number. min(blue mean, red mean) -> 130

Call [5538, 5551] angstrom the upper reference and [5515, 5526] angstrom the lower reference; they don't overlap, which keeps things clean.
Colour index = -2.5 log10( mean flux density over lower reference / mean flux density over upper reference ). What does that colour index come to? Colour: 0.024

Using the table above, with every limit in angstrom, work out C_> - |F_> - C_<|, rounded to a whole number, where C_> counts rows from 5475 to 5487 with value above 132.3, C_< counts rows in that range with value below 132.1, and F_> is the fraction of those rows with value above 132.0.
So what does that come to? -5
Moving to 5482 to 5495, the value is -1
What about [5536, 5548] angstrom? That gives 2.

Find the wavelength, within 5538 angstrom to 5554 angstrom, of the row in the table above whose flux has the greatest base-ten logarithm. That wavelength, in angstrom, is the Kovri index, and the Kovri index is 5544.64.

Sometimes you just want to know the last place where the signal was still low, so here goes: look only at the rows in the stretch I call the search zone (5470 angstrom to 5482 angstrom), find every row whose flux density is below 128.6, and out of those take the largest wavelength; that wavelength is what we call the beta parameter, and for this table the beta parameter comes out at 5481.17 angstrom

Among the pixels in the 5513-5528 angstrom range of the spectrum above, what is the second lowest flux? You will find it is 126.1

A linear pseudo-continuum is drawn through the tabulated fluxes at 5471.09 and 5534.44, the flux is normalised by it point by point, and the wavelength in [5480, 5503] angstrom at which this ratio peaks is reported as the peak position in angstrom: 5493.81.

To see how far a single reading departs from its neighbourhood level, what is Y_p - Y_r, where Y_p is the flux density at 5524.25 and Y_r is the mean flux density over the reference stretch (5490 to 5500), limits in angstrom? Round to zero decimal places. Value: -4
